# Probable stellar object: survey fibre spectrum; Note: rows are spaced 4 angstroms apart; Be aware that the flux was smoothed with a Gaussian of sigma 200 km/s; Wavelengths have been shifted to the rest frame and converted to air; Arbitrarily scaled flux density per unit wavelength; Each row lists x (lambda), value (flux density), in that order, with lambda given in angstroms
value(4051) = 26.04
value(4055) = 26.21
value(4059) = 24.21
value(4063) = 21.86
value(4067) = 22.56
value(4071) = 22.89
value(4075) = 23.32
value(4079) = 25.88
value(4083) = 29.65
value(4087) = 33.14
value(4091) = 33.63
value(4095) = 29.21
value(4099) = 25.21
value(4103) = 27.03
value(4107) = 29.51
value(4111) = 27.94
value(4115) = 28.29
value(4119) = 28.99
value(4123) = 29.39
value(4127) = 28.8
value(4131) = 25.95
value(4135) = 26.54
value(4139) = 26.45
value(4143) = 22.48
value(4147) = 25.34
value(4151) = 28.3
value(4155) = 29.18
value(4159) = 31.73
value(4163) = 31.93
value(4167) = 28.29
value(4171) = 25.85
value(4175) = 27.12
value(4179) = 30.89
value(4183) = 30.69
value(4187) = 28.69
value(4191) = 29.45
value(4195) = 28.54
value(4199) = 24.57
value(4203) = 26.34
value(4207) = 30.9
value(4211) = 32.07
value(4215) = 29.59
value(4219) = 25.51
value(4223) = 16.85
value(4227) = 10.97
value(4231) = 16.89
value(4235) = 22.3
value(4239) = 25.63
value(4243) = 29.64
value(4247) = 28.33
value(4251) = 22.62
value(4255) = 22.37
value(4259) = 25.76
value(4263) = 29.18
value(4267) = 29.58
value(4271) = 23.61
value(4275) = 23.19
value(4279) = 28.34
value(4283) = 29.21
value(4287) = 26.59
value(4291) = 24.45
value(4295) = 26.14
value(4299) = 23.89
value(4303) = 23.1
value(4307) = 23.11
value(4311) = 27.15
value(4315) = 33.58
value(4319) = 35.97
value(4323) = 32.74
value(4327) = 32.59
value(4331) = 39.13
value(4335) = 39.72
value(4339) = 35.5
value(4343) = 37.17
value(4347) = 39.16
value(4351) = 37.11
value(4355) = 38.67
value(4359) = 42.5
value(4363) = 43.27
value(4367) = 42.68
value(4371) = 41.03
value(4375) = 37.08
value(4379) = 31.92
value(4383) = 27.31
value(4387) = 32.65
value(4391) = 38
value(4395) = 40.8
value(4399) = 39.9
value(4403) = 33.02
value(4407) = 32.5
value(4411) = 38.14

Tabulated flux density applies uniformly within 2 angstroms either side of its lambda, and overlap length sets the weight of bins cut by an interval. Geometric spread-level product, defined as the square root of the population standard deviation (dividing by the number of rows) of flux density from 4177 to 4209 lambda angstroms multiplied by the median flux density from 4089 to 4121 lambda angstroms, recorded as 7.8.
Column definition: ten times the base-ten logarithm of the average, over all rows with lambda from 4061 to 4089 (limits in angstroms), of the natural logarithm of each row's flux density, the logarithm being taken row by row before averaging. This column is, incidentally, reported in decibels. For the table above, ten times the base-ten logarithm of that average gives 5.1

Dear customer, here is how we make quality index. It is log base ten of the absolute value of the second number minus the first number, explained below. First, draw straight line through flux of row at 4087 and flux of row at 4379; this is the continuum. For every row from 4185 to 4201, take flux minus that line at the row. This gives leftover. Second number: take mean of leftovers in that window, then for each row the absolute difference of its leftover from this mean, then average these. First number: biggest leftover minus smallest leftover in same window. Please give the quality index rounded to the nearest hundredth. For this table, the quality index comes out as 0.51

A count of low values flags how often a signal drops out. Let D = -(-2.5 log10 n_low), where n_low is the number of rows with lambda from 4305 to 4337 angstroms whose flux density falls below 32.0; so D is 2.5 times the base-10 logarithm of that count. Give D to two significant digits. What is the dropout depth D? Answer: 0.75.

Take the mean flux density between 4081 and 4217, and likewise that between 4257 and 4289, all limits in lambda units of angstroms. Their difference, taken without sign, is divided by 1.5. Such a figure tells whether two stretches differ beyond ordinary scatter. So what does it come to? 1.1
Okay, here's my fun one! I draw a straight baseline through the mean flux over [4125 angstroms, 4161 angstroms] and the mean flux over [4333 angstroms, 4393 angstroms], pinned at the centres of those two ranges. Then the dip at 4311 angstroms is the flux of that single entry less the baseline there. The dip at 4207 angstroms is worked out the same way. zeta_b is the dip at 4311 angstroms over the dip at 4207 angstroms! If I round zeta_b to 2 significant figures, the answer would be -12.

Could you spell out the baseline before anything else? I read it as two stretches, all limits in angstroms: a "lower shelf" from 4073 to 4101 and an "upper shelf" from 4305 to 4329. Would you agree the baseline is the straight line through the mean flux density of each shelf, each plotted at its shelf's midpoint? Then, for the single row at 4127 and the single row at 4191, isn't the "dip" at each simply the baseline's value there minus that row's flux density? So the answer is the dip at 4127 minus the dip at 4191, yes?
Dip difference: 0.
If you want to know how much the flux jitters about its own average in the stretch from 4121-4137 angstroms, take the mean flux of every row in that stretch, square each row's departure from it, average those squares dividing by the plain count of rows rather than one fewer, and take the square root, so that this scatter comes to 1.5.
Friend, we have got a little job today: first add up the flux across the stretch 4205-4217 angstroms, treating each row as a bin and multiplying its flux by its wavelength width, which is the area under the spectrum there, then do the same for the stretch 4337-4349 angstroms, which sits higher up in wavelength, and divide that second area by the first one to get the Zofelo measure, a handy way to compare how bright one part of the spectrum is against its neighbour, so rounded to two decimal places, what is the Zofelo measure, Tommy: 1.21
